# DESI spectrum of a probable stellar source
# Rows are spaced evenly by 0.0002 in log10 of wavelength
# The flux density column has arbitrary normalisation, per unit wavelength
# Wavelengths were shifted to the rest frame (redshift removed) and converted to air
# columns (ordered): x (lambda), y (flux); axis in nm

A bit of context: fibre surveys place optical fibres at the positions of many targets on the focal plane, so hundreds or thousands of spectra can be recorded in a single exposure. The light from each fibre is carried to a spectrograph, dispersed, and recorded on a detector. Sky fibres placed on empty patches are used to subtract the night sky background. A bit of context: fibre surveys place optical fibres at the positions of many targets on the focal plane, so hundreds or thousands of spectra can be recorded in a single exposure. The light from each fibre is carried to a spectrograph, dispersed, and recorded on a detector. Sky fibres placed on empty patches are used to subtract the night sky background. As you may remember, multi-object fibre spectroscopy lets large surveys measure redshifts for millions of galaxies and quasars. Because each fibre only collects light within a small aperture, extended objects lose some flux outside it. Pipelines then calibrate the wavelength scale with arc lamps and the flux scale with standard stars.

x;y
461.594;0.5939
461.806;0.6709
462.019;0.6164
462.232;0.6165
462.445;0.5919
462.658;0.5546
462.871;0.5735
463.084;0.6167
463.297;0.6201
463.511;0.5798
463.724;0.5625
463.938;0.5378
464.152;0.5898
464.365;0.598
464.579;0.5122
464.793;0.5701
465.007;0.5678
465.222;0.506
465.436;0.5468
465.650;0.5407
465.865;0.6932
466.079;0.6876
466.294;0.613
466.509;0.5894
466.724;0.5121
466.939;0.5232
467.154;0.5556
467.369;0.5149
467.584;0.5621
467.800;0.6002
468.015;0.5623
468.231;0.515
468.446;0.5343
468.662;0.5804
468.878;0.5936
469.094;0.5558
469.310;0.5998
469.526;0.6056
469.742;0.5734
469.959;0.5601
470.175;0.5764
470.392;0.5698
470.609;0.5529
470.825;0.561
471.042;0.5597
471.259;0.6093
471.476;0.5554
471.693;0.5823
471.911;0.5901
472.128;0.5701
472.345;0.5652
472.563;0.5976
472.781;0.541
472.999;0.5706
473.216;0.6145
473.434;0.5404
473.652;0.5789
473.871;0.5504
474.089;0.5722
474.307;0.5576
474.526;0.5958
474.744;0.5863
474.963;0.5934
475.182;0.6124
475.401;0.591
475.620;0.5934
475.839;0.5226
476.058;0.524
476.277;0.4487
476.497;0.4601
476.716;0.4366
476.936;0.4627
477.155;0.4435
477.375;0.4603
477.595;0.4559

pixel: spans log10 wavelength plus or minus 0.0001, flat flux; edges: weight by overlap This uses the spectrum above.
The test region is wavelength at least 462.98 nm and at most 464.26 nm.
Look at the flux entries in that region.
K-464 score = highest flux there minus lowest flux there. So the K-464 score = 0.082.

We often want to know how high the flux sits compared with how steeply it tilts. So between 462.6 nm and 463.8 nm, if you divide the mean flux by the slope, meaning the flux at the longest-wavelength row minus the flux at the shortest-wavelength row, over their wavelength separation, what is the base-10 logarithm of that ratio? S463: 1.90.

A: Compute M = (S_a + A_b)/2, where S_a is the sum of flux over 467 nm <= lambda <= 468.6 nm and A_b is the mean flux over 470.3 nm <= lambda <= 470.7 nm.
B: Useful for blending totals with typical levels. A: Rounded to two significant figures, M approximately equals 2.2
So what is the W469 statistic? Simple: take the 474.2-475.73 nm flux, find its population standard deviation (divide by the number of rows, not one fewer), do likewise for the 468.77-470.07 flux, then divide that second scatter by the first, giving 1.3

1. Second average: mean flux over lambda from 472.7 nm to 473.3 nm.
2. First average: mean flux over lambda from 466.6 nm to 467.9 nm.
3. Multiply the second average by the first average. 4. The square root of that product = 0.560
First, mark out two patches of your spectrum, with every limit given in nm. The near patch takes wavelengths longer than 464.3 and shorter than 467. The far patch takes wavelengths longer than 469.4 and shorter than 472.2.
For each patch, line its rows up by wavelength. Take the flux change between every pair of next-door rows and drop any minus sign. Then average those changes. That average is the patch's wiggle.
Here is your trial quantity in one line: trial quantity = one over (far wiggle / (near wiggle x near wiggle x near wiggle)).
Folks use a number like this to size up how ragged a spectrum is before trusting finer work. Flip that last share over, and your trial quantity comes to 0.0059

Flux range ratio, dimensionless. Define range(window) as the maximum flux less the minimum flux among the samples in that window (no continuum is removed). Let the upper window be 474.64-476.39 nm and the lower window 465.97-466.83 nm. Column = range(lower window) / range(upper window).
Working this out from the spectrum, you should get 1.1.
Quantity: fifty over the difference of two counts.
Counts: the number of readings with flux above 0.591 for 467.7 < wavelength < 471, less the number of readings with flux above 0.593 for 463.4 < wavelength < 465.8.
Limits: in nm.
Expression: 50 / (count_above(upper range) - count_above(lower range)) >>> 17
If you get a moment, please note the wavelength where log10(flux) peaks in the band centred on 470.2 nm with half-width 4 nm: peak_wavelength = 473.216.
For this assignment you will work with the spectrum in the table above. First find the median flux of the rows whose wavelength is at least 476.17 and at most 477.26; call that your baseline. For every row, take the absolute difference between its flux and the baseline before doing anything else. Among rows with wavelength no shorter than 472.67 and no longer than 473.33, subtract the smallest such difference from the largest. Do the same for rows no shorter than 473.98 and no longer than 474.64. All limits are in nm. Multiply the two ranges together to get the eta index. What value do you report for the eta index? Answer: 0.0028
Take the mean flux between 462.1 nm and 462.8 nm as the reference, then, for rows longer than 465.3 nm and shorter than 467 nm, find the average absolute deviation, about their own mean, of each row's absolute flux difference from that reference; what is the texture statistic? 0.029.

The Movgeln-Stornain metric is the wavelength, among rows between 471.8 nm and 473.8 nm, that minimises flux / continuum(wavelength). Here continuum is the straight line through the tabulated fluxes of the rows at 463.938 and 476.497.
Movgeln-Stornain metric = 472.781 nm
